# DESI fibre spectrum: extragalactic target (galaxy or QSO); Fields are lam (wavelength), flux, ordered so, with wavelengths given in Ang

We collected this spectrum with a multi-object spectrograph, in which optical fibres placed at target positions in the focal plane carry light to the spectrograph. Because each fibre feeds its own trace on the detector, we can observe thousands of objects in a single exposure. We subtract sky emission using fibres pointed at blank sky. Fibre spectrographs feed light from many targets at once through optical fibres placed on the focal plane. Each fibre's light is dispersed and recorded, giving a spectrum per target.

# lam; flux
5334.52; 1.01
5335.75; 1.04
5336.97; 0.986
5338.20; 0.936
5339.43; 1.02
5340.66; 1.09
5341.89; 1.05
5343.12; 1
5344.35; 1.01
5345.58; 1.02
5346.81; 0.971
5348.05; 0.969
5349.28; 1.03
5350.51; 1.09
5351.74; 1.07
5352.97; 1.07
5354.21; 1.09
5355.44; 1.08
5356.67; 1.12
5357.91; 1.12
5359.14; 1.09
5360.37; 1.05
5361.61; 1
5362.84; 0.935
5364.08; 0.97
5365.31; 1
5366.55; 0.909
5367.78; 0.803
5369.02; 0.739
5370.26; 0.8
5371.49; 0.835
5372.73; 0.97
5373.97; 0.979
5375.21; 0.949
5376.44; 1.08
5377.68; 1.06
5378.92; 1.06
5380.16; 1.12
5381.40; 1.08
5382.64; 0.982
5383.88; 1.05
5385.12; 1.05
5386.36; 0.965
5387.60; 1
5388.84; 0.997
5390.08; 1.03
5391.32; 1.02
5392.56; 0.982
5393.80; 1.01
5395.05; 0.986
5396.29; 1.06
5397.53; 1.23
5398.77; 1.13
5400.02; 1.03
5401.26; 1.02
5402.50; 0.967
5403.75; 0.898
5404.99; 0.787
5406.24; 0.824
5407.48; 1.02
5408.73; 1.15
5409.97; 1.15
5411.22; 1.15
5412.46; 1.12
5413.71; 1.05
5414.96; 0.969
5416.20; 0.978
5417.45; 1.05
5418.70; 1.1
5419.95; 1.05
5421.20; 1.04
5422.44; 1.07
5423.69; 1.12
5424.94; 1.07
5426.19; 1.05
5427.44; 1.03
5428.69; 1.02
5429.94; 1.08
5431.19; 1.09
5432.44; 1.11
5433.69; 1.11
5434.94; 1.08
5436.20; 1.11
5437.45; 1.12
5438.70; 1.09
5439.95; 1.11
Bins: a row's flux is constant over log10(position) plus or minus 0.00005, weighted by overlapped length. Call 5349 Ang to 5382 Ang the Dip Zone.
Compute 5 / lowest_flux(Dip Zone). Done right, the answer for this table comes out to 6.77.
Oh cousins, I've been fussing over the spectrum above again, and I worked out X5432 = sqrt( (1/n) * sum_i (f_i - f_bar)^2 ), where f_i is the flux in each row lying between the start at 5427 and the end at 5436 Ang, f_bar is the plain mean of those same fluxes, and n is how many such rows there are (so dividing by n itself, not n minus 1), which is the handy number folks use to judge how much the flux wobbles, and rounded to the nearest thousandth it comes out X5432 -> 0.033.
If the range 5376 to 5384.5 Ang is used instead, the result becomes 0.039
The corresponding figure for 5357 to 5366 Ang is 0.061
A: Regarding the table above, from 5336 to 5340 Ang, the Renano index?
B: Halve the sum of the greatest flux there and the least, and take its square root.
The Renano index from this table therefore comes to 0.99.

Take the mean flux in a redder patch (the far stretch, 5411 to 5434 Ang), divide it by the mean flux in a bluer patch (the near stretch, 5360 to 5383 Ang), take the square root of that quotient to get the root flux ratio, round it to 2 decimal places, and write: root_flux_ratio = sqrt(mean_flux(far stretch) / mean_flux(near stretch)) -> 1.05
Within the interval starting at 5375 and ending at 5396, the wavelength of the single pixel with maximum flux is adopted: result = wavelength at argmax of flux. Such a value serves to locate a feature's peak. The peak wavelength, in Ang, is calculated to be 5380.16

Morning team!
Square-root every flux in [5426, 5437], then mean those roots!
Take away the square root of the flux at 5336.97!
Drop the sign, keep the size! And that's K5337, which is 0.044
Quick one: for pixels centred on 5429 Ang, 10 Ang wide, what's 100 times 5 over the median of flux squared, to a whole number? 433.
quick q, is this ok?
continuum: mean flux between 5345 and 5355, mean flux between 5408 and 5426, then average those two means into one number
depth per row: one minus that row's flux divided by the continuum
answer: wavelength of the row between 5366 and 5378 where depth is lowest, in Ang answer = 5376.44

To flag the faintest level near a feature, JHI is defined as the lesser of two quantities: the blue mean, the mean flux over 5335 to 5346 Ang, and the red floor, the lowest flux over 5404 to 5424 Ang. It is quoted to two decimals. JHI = 0.79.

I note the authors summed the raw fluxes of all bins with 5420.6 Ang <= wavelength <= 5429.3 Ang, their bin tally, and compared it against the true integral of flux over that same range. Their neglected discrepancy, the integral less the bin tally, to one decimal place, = 1.8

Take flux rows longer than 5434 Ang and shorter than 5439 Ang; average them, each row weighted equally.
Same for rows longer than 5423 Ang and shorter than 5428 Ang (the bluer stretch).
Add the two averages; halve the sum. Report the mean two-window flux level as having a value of 1.08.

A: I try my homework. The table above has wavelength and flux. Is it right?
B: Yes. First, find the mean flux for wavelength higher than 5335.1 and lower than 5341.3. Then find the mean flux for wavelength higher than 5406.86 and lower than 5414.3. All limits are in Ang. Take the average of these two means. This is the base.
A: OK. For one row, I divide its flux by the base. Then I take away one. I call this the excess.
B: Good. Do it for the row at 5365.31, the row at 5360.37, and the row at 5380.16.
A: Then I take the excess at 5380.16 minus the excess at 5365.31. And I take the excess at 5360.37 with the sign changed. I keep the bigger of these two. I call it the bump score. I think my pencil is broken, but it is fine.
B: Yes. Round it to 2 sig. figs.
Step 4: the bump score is 0.11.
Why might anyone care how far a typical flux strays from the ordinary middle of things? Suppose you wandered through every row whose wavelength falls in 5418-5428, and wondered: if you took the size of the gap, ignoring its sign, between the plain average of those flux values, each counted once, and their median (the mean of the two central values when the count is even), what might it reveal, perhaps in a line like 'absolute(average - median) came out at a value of 0.006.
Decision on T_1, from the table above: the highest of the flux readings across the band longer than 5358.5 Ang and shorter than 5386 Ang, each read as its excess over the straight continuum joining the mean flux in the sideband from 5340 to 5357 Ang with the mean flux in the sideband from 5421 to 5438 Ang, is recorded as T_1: 0.061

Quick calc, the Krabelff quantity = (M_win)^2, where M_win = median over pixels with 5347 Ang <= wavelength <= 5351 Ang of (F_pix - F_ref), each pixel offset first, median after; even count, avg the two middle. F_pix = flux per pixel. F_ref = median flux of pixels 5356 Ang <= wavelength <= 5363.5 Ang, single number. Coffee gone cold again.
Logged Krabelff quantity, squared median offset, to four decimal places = 0.0016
